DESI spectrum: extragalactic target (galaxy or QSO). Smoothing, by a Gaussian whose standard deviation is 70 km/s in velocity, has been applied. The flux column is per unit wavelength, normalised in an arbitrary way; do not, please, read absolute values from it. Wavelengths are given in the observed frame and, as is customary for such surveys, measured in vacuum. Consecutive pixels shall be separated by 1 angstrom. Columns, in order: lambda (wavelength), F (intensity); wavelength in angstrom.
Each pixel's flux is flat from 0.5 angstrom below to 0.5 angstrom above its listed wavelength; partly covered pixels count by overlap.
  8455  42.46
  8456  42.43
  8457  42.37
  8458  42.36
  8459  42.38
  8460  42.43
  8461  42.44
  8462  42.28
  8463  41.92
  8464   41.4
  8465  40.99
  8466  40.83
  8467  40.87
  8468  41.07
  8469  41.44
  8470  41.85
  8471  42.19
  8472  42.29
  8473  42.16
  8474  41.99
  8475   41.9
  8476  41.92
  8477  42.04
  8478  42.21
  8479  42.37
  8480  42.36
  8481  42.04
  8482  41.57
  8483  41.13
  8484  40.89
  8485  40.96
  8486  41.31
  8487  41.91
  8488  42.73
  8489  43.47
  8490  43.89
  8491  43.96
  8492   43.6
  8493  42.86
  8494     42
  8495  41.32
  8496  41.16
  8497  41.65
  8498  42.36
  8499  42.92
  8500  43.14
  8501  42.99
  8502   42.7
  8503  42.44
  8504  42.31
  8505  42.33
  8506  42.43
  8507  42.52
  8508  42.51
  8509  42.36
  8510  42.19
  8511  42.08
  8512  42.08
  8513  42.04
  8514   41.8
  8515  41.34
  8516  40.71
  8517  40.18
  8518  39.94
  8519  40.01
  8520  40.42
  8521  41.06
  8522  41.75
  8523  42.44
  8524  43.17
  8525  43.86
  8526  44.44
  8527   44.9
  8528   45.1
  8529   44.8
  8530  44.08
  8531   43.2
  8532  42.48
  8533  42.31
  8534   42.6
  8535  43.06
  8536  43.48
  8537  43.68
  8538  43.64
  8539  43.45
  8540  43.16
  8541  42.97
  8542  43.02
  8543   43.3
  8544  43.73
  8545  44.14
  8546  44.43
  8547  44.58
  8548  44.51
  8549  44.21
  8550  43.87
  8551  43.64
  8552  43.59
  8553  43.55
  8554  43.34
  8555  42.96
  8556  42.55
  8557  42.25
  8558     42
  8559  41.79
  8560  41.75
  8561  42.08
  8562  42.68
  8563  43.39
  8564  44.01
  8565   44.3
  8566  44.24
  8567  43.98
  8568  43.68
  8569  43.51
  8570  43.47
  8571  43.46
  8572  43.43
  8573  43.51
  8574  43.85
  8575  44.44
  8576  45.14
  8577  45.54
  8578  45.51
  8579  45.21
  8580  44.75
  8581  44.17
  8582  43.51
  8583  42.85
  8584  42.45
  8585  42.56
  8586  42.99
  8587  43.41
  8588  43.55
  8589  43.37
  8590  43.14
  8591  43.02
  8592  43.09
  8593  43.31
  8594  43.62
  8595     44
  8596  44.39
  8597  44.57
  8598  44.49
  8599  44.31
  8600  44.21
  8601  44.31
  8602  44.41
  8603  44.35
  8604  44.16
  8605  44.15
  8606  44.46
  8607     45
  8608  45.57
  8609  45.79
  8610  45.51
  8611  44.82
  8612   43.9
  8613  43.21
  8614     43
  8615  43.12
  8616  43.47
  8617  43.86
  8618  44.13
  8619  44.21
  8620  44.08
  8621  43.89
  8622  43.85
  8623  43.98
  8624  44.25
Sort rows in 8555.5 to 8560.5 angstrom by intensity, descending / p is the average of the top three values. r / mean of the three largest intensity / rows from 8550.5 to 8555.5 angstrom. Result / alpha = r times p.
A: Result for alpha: 1843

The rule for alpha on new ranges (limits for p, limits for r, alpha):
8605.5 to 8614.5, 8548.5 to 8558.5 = 2003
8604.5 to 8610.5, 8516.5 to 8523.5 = 1905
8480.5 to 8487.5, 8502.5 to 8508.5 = 1778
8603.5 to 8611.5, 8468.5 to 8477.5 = 1926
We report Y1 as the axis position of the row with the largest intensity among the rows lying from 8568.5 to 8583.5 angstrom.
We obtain 8577 angstrom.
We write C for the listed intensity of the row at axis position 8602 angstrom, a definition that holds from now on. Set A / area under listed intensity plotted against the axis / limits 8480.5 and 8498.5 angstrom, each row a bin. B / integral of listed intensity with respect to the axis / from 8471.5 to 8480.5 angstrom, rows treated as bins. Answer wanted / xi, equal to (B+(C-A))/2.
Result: -168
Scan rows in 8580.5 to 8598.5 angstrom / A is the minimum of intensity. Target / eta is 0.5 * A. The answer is 21.2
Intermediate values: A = 42.45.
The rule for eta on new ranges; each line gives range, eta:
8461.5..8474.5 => 20.4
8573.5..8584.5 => 21.2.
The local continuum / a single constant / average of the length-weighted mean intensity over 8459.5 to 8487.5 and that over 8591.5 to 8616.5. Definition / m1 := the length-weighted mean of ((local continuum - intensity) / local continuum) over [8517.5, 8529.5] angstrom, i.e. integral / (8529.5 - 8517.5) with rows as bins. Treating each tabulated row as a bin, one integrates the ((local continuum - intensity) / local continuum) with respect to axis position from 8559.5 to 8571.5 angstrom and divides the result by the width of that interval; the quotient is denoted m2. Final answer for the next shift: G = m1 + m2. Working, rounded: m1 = 0.007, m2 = -0.009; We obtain -0.002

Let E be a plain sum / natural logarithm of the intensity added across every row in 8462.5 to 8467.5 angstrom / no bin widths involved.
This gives 18.6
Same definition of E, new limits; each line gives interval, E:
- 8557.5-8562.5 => 18.7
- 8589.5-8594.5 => 18.8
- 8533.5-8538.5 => 18.8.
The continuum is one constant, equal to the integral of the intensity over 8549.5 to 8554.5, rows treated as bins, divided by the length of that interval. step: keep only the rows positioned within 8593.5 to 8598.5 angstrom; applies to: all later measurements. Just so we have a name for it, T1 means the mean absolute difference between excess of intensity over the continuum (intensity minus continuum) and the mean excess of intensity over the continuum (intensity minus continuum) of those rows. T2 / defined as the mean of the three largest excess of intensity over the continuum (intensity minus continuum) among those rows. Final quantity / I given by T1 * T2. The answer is 0.29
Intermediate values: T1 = 0.32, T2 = 0.9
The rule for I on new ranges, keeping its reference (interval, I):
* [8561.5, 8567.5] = 0.29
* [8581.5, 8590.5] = -0.04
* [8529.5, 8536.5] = -0.01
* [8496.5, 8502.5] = -0.24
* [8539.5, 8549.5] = 0.52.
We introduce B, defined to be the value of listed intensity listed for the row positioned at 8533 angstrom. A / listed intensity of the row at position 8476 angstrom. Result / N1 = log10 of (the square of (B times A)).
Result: 6.50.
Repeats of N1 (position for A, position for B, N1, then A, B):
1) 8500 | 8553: 6.55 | 43.14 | 43.55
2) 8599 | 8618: 6.58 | 44.31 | 44.13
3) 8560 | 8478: 6.49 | 41.75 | 42.21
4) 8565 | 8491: 6.58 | 44.3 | 43.96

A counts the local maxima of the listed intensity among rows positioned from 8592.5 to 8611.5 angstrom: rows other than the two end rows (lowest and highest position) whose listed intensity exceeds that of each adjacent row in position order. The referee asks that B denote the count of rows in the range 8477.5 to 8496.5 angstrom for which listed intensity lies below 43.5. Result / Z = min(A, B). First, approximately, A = 3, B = 16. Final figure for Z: 3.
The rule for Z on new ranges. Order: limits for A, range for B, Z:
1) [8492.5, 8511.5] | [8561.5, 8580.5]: 2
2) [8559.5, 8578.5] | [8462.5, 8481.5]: 2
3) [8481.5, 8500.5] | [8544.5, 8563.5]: 1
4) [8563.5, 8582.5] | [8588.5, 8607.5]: 2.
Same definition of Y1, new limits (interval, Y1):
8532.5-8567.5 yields 8547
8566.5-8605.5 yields 8577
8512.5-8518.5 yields 8513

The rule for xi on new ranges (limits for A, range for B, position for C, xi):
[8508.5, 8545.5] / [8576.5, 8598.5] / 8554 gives -286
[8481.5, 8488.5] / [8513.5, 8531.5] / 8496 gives 257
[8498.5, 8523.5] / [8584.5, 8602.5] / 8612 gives -108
